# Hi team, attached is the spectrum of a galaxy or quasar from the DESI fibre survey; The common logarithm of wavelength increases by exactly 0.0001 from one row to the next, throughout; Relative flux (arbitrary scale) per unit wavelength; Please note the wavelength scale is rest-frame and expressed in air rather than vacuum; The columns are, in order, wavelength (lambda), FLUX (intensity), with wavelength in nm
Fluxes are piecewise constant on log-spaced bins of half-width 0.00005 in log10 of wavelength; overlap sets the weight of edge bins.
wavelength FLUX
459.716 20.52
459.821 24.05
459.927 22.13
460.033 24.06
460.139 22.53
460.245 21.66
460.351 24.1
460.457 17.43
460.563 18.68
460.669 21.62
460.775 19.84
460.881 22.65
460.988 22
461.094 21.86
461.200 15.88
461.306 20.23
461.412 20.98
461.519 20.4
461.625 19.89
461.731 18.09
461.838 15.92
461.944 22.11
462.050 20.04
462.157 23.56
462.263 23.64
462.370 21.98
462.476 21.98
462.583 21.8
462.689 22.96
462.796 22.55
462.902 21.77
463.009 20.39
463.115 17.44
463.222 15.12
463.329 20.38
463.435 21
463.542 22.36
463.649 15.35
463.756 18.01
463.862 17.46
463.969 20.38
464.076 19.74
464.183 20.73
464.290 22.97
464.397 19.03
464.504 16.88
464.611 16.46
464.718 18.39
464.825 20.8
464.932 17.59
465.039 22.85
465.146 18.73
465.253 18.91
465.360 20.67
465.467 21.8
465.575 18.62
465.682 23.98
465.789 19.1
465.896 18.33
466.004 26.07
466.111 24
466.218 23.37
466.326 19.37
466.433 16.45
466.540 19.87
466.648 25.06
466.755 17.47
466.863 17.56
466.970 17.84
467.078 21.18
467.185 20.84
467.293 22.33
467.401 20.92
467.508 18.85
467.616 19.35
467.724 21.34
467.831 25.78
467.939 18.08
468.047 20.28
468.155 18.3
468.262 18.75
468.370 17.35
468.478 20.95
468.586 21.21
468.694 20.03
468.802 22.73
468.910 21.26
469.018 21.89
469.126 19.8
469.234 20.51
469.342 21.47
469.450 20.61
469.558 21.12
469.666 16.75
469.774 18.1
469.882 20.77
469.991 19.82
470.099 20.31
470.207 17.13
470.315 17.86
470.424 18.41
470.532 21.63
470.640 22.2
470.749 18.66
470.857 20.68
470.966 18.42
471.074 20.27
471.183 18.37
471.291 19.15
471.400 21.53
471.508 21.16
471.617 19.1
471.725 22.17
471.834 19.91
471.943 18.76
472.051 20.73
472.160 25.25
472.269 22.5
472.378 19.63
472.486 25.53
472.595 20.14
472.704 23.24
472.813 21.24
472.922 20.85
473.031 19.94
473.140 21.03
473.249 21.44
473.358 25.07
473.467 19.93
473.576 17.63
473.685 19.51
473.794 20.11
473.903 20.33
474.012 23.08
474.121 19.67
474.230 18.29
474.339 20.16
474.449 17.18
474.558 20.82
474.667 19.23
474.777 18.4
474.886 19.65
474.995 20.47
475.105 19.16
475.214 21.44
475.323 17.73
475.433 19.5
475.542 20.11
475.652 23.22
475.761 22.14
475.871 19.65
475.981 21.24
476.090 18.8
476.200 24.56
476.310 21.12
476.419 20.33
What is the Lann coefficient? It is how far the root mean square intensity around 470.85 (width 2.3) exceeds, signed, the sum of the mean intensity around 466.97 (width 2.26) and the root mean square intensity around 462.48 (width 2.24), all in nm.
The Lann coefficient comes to -21.7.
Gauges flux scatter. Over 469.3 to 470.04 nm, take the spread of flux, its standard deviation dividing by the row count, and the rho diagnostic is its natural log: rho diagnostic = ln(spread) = 0.48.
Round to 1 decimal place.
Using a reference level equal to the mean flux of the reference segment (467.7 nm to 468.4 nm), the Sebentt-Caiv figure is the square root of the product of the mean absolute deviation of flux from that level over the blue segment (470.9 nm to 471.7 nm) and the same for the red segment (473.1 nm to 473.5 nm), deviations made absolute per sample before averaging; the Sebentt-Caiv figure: 1.5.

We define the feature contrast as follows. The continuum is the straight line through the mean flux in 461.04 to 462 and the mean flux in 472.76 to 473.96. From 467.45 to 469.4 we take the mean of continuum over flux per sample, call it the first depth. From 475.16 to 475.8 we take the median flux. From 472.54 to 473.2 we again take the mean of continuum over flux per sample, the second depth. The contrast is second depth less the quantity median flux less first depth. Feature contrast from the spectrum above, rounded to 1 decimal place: -18.8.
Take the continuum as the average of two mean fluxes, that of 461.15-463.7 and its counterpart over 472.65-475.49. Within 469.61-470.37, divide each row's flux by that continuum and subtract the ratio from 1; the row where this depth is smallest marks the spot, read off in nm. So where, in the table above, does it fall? 469.882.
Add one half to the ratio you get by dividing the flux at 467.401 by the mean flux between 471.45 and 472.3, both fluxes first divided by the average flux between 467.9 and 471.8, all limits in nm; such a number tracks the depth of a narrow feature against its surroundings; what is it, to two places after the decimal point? 1.49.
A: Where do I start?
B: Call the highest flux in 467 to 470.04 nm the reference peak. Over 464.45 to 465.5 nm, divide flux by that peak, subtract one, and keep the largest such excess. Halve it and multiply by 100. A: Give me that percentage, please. -5.7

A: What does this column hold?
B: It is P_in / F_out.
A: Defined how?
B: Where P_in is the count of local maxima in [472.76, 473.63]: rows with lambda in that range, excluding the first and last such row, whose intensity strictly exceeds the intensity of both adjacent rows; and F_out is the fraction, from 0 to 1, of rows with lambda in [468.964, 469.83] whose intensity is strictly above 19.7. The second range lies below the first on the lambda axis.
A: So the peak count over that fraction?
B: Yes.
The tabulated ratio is 1.3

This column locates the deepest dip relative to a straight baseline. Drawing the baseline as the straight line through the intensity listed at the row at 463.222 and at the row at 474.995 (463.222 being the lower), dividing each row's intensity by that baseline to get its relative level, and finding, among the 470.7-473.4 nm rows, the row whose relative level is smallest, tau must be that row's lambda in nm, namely 471.183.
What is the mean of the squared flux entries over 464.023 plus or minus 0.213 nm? 385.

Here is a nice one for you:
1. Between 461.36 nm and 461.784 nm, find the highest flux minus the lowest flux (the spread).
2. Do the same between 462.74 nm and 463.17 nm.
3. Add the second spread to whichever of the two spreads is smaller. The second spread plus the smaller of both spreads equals 8.0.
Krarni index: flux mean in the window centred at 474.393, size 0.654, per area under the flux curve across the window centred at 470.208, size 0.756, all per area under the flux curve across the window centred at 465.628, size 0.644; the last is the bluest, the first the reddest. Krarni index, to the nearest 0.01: 0.10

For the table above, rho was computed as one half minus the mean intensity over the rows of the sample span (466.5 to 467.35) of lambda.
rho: -19.8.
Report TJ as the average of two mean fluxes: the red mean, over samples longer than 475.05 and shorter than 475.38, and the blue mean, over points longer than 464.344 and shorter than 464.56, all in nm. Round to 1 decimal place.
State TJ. 18.7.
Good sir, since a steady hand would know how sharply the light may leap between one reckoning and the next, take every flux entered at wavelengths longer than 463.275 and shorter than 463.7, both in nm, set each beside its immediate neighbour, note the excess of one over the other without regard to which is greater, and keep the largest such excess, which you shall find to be 7.01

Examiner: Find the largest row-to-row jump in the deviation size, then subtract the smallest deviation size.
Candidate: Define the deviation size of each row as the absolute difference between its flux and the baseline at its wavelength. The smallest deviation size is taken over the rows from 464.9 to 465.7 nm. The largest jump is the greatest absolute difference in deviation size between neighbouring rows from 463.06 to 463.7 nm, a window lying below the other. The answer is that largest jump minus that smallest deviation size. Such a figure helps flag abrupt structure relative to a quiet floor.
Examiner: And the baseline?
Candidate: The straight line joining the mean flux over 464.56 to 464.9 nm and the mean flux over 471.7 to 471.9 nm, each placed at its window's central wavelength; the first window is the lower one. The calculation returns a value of 2.3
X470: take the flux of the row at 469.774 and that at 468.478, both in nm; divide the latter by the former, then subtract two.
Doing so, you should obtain -0.84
